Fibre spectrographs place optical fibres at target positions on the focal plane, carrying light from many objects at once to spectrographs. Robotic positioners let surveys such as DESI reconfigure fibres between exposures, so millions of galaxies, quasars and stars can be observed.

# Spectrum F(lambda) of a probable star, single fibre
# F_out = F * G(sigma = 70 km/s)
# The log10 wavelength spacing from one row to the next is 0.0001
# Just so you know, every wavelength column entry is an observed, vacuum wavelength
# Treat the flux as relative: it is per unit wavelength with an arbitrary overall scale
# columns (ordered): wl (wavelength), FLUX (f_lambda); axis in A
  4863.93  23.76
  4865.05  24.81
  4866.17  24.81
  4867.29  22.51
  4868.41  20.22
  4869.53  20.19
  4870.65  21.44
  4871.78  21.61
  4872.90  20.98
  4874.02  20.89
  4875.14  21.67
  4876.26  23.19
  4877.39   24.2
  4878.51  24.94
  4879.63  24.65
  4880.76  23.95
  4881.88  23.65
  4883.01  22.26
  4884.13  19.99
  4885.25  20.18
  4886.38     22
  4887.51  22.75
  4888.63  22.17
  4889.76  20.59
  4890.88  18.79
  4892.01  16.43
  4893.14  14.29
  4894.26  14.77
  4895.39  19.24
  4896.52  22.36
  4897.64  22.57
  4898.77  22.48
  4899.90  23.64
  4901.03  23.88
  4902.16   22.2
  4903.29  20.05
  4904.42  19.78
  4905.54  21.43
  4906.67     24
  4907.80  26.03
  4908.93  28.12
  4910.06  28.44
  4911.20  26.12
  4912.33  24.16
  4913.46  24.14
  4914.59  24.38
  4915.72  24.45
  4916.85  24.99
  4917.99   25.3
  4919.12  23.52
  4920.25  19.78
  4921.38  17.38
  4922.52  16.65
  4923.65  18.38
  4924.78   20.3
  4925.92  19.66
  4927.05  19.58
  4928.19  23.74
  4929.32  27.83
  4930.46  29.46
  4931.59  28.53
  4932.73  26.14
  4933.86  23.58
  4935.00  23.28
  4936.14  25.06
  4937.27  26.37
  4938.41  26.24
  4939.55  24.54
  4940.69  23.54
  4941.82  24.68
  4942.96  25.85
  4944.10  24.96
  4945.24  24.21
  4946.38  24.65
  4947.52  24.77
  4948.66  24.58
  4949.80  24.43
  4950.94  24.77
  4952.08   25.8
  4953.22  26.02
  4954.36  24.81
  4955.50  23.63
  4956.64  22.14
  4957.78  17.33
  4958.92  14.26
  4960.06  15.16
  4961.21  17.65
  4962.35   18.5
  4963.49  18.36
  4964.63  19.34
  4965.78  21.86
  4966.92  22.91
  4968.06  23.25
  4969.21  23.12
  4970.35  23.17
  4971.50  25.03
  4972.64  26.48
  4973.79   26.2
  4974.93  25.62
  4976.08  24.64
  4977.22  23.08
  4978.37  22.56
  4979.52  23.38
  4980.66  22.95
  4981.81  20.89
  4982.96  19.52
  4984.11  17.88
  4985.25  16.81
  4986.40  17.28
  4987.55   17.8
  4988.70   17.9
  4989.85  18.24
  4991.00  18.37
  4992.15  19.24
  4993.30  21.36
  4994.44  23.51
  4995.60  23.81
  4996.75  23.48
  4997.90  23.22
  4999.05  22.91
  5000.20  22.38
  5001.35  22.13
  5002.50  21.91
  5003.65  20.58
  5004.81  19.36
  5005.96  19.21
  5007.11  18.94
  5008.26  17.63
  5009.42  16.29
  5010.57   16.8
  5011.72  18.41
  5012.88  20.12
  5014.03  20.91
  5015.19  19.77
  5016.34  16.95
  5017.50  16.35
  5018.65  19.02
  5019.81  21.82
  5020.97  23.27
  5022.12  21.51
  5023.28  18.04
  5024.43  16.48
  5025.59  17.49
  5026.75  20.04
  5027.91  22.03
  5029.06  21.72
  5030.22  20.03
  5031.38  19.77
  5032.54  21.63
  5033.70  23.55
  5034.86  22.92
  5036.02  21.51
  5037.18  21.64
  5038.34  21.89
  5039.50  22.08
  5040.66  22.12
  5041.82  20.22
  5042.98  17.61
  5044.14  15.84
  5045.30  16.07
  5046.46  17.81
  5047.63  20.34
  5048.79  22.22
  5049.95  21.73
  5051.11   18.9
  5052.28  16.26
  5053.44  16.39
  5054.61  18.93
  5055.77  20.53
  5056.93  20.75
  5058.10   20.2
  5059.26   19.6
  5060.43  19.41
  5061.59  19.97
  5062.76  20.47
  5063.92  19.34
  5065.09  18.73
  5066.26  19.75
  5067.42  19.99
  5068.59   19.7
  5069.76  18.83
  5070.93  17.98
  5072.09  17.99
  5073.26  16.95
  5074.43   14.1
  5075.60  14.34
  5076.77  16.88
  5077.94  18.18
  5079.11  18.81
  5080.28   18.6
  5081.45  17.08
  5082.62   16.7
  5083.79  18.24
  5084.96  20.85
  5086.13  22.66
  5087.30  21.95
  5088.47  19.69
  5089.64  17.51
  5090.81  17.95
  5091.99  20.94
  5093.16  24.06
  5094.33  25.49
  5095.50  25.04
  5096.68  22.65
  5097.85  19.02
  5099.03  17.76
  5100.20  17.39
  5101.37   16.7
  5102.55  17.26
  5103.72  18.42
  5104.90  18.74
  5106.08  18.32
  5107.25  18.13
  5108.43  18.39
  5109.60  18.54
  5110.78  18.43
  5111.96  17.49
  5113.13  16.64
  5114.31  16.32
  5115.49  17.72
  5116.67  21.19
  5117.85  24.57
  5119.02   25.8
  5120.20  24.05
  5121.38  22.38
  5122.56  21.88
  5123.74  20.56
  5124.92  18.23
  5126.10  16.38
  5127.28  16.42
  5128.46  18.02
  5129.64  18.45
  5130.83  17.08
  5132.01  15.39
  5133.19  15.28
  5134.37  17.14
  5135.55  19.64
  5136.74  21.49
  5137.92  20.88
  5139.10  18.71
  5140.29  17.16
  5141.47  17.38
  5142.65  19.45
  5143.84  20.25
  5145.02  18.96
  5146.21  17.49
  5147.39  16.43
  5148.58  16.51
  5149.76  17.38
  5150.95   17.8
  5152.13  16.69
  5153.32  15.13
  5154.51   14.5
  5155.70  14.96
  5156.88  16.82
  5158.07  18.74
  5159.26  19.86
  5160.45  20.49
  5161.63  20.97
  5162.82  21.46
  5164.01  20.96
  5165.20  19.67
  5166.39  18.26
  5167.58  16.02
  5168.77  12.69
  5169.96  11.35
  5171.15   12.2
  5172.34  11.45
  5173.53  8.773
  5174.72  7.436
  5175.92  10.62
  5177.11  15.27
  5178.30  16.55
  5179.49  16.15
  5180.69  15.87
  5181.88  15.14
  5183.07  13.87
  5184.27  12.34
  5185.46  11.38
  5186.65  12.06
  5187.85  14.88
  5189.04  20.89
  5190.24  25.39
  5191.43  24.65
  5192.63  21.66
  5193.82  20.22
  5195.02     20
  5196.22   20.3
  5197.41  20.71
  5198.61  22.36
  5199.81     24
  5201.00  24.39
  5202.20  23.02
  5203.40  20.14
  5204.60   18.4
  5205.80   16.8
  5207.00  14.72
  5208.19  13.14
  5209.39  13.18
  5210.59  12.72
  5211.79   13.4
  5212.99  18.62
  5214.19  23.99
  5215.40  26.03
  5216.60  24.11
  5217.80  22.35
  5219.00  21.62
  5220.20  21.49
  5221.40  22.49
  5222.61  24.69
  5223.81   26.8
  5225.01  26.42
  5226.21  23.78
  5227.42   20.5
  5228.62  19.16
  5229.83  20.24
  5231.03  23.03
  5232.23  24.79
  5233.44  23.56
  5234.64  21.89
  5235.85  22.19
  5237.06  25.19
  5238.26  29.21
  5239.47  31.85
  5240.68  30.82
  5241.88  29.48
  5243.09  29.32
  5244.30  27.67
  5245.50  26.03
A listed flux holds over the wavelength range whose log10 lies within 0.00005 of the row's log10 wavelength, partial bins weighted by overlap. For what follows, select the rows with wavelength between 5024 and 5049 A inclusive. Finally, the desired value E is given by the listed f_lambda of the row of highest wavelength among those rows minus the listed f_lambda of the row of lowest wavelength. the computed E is 6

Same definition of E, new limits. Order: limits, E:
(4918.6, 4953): 2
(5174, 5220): 14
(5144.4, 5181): -3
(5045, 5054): 0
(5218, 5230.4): -1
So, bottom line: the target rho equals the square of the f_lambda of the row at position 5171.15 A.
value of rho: 149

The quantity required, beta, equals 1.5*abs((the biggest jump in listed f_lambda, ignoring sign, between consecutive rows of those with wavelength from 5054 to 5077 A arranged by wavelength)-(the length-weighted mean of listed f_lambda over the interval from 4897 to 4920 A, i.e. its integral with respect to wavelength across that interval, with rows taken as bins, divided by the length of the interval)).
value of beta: 32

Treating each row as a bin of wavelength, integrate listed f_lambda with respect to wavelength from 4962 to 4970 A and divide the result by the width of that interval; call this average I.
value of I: 21.2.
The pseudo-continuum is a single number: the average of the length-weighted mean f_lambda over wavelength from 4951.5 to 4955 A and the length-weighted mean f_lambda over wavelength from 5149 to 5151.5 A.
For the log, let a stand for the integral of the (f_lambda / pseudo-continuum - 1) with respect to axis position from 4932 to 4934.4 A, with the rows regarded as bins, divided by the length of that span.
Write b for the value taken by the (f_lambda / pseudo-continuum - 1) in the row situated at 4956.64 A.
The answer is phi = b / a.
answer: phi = 0.2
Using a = 0.17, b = 0.03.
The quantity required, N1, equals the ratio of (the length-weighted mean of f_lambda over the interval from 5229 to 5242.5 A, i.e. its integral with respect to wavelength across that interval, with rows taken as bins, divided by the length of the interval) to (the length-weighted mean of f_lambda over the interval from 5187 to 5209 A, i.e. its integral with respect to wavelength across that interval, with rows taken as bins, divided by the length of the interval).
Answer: 1.27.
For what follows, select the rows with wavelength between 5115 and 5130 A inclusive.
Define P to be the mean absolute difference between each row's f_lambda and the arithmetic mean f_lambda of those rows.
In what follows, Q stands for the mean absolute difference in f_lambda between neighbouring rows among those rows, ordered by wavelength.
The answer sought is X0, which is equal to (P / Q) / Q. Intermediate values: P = 2.7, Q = 1.63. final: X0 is 1.01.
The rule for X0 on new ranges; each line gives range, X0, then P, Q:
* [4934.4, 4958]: 1.04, 1.1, 1.05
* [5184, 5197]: 1.00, 4.3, 2.07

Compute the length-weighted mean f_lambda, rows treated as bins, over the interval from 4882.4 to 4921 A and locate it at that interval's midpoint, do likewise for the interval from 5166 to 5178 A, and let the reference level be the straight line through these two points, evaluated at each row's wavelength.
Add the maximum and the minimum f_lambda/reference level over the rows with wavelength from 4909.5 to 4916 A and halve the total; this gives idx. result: 1.20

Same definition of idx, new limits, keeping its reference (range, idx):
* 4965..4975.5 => 1.22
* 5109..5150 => 1.45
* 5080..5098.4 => 1.37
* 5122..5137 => 1.34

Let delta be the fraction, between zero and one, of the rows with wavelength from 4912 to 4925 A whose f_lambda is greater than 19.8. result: 0.67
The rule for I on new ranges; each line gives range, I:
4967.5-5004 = 21.8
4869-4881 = 22.5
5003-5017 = 18.7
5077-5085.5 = 18.3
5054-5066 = 19.8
